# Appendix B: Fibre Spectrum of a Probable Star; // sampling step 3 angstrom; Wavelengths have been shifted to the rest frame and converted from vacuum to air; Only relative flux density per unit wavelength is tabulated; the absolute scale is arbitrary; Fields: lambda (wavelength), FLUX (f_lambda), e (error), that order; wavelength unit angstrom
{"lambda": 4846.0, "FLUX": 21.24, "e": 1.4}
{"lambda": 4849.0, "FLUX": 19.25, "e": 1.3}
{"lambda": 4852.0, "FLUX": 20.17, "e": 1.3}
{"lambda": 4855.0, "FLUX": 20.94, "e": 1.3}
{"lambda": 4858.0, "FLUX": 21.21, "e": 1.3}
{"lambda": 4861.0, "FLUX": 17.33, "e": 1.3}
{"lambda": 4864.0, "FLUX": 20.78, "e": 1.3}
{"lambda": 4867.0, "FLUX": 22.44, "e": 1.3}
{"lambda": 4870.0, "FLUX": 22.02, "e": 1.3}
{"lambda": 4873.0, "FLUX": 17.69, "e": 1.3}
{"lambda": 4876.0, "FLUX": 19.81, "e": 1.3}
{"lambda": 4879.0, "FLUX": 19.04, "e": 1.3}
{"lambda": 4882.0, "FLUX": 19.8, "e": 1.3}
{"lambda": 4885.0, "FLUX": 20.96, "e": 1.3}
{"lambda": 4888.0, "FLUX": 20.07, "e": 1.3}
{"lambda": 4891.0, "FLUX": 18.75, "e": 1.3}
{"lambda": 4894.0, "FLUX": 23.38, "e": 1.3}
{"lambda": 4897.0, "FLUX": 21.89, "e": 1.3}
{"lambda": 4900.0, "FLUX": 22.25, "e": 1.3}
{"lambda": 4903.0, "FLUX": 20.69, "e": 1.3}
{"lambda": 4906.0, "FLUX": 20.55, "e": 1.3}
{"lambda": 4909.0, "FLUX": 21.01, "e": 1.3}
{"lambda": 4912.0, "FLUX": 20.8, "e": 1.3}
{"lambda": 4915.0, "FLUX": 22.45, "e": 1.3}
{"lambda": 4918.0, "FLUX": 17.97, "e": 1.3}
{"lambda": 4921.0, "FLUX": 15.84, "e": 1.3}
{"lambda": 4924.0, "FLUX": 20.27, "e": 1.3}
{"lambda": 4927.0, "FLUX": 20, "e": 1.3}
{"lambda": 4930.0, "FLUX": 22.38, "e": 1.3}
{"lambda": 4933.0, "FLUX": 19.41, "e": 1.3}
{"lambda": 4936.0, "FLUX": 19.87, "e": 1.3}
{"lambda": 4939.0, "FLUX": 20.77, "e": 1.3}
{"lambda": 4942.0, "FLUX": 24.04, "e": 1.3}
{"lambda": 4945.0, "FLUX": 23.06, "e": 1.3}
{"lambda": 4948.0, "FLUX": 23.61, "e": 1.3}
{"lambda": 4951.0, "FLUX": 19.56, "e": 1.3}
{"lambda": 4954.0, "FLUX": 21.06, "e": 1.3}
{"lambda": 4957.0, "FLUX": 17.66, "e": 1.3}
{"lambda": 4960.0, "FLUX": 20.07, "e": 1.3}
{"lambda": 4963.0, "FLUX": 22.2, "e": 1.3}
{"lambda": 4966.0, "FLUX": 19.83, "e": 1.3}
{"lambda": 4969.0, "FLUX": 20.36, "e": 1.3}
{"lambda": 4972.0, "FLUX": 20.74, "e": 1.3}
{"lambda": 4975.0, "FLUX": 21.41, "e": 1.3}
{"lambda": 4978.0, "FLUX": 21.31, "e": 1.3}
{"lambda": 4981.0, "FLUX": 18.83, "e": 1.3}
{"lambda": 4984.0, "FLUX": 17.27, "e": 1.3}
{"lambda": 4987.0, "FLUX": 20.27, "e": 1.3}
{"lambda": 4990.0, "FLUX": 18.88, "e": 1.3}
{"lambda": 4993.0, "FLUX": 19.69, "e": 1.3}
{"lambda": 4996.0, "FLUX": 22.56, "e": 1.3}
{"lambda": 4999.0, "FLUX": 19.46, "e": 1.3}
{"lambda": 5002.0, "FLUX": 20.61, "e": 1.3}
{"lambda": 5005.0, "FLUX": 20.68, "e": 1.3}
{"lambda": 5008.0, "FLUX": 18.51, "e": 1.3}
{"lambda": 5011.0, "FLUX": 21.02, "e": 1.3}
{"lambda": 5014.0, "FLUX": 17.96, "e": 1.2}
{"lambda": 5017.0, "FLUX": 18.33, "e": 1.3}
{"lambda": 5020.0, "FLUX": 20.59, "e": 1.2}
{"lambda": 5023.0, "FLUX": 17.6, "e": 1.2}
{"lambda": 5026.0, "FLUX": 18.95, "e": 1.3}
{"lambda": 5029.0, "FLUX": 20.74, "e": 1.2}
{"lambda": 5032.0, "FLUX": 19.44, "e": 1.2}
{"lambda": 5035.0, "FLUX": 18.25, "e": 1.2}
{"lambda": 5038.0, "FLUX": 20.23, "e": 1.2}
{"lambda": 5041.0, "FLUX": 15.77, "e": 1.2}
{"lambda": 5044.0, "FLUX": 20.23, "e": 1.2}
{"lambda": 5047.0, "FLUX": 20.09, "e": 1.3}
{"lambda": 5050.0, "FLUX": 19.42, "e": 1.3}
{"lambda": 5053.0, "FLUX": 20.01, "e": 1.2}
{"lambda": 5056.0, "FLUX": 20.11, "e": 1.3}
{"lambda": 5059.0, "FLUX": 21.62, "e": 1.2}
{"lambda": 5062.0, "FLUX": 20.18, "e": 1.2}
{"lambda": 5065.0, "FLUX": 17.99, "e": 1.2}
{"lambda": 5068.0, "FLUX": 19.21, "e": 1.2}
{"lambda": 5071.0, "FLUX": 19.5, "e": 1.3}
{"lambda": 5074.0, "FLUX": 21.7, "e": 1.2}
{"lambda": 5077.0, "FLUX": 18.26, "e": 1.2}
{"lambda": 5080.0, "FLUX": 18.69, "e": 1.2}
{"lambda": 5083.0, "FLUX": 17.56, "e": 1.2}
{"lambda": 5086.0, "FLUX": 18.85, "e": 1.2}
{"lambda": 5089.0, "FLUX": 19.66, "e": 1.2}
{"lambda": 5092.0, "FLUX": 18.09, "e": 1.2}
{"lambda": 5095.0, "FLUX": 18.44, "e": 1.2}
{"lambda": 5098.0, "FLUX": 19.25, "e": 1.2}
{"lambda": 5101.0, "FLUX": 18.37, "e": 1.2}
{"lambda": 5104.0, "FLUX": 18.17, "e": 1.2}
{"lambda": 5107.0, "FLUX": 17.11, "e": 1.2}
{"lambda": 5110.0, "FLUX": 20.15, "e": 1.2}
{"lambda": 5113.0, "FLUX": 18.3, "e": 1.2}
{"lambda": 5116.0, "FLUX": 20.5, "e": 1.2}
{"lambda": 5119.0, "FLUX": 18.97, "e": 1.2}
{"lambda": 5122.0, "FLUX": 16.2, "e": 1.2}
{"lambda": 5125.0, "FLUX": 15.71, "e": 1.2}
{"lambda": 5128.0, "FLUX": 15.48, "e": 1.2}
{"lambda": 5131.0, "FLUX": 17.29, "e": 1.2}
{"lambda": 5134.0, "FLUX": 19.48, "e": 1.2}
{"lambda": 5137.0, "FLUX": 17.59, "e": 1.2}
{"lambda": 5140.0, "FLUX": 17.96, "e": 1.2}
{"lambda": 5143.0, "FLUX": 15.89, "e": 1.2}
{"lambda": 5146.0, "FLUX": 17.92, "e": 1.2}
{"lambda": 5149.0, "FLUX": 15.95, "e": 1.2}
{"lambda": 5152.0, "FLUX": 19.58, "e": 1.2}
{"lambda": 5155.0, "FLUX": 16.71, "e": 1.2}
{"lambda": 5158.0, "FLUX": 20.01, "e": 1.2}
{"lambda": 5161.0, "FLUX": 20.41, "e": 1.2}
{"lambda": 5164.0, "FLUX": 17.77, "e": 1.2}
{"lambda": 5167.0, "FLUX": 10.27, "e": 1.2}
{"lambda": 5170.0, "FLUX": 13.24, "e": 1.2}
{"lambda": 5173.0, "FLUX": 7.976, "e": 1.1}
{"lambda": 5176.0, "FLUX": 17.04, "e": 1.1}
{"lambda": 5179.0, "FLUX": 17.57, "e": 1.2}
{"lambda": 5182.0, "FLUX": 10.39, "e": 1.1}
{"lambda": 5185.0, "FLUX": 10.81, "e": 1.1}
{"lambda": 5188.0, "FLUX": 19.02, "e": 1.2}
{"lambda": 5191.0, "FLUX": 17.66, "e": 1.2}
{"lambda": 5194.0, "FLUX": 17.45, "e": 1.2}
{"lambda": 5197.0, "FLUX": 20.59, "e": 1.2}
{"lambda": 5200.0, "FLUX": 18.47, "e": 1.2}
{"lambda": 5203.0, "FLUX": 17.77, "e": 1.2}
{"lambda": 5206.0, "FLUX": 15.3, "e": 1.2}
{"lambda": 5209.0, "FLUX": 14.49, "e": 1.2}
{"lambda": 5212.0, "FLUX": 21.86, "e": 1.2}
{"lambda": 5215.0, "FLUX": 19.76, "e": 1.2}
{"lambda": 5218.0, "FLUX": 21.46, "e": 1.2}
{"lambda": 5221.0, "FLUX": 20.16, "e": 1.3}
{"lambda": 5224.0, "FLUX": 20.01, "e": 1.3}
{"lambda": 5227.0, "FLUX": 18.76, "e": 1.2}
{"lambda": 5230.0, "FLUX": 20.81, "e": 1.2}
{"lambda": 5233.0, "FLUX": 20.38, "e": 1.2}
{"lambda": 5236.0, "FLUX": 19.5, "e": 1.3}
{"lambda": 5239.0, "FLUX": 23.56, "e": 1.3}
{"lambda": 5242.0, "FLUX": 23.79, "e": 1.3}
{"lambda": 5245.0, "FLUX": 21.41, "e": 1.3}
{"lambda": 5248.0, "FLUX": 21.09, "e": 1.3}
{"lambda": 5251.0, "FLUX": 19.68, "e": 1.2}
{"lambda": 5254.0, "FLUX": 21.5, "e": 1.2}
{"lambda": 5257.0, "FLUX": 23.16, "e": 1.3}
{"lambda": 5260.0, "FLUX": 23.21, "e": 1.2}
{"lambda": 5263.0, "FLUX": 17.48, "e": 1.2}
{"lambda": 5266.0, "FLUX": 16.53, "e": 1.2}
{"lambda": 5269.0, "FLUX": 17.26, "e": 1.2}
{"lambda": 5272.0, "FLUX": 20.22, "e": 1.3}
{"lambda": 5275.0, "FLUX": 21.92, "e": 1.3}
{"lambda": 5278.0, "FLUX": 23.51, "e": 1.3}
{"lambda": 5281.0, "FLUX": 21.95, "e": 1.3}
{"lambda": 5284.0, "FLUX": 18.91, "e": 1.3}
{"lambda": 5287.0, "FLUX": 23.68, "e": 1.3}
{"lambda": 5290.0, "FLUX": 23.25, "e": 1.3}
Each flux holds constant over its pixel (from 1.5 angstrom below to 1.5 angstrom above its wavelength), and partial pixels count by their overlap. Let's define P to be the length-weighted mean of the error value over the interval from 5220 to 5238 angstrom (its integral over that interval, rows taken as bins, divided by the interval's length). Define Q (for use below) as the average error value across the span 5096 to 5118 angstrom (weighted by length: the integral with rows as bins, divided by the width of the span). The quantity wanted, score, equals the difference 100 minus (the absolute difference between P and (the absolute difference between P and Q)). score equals 98.80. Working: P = 1.25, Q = 1.20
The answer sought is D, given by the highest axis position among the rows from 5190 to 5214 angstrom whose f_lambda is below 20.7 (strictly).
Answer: 5209.0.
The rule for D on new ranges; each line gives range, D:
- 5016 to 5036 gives 5035.0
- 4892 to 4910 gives 4906.0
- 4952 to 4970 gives 4969.0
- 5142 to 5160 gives 5158.0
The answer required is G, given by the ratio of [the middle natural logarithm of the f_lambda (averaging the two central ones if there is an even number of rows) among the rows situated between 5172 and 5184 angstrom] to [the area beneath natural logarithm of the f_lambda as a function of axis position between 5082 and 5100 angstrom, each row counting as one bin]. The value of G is 0.05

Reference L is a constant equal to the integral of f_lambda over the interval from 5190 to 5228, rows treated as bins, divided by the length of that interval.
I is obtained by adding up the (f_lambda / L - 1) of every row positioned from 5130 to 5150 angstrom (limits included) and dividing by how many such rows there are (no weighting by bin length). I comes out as -0.071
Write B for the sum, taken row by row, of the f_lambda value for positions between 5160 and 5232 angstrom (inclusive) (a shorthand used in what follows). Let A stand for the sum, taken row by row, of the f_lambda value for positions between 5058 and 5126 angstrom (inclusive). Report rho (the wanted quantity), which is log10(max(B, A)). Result 2.64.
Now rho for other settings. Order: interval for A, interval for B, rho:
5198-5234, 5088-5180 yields 2.73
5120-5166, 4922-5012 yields 2.79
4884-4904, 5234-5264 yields 2.33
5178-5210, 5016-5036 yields 2.25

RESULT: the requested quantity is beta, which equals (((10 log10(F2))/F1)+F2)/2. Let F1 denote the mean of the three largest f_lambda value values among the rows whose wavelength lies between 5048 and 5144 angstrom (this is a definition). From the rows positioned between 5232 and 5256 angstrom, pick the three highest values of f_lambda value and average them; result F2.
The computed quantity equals 11.8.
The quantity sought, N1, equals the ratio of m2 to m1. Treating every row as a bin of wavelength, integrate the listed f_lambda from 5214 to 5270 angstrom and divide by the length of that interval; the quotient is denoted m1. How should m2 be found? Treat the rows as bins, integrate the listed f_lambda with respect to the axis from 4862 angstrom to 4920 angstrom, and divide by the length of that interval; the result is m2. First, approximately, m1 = 20.5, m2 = 20.6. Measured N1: 1.00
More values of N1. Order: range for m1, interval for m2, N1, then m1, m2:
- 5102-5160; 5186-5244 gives 1.09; 17.9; 19.5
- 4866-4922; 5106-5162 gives 0.88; 20.4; 17.9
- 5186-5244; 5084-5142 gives 0.93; 19.5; 18.2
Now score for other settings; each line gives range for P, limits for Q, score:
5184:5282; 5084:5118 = 98.80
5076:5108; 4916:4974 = 98.90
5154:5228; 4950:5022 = 98.91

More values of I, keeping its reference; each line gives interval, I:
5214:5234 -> 0.076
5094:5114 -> -0.012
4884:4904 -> 0.127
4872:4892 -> 0.036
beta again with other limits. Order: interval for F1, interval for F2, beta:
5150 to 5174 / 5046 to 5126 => 11.0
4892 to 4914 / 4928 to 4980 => 12.1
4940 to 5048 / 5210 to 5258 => 12.0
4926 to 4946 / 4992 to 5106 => 11.3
